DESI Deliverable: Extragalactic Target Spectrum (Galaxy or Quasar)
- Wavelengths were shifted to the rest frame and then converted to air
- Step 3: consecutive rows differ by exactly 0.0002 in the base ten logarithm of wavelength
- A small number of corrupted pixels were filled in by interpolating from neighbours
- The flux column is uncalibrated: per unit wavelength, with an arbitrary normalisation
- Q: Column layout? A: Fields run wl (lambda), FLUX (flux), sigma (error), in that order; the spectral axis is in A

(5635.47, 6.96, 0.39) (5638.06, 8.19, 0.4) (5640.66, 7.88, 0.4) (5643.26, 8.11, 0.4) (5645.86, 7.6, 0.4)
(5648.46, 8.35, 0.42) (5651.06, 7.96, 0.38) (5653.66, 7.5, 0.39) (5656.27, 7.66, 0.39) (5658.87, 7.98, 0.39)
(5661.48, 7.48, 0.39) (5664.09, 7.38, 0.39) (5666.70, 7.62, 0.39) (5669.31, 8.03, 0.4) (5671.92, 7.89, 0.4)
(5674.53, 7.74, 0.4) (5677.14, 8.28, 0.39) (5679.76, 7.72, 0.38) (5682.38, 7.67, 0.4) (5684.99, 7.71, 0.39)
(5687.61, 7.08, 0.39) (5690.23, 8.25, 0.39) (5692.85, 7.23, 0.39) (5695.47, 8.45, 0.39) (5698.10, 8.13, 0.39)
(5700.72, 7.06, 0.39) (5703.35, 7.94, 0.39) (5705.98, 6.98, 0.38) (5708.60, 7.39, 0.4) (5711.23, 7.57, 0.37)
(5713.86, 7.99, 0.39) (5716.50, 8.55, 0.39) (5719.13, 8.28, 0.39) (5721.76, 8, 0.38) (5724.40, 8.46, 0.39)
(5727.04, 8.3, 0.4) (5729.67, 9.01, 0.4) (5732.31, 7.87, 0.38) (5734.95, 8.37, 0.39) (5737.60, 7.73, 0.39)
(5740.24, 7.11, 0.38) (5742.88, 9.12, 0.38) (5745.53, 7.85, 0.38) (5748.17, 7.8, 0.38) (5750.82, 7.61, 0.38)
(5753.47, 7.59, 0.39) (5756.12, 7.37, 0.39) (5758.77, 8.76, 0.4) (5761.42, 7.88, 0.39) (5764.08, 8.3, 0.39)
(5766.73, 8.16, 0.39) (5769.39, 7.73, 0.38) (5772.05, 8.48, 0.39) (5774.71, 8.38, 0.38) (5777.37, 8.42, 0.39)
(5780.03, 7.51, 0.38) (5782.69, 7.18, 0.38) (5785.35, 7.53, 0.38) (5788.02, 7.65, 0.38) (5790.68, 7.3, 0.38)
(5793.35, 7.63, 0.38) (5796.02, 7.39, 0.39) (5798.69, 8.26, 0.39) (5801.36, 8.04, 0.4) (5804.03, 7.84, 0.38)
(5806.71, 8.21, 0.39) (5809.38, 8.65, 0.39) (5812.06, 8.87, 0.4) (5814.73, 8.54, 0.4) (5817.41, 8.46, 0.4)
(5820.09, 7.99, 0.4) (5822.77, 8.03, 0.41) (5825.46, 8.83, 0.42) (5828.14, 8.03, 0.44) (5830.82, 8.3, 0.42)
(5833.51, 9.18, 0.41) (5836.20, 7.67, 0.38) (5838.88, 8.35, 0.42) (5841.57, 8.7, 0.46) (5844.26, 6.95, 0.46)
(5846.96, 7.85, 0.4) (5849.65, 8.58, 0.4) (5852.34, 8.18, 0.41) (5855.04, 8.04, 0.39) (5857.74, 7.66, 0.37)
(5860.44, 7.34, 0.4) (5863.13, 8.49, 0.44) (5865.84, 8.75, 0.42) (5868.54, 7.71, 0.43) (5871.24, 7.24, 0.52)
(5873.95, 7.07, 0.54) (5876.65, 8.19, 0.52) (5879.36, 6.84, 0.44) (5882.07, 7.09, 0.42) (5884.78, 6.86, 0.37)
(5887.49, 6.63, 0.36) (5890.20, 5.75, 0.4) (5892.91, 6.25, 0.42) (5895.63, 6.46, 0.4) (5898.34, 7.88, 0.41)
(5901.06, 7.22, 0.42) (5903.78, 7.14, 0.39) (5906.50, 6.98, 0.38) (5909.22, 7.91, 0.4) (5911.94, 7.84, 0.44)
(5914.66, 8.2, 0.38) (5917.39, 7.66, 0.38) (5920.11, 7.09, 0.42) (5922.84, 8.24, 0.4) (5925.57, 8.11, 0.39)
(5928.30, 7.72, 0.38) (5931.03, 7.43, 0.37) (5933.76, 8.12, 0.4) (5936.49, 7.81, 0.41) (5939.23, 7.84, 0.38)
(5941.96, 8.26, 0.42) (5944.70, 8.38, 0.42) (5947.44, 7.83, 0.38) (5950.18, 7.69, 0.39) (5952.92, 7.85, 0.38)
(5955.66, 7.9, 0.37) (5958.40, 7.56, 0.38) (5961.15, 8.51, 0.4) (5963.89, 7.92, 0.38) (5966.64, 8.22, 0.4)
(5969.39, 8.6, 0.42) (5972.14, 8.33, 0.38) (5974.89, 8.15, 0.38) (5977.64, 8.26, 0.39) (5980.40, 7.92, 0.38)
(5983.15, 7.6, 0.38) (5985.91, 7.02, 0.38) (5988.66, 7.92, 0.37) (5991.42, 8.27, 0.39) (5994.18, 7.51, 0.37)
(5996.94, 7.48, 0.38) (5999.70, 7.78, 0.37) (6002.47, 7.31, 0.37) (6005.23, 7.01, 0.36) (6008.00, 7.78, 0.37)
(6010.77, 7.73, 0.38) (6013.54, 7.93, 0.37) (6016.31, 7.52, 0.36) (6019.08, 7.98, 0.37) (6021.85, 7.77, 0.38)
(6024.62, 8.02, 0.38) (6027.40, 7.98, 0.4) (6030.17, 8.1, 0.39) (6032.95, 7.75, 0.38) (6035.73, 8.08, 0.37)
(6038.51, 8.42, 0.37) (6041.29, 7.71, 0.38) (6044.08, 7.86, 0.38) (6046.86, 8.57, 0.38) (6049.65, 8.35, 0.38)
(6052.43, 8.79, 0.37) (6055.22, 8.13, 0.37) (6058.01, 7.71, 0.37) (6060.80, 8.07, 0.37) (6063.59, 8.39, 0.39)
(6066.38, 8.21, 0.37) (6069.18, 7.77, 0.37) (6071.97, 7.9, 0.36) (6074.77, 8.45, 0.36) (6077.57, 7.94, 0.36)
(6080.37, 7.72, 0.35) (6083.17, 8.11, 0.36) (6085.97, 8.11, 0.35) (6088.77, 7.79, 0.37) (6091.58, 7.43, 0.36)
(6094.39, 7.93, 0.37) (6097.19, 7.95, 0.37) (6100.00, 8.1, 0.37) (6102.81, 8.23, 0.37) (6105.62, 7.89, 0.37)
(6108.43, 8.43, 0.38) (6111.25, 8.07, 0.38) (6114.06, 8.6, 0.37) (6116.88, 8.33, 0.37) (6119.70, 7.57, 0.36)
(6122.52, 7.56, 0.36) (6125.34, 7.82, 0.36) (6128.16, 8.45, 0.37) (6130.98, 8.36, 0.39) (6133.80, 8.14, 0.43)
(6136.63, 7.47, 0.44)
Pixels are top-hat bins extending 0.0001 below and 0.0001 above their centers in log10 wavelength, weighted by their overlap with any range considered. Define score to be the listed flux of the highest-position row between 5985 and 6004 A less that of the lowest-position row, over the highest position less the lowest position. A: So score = 0.02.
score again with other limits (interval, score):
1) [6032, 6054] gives 0.05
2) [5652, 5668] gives 0.01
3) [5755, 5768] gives 0.07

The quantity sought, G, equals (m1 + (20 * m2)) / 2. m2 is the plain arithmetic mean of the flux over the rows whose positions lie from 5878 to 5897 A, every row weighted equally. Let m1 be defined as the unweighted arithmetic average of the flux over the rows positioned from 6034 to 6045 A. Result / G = 70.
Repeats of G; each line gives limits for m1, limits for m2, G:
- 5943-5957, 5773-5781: 85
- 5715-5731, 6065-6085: 84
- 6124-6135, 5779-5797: 79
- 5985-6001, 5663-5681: 82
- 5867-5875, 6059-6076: 85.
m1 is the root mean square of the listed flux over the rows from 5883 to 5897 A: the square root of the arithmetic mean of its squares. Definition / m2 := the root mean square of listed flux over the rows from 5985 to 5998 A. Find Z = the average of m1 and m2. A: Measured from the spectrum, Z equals 7.03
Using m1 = 6.4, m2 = 7.65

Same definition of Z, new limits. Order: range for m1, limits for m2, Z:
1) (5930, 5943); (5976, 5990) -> 7.83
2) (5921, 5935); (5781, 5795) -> 7.70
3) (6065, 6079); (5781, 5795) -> 7.76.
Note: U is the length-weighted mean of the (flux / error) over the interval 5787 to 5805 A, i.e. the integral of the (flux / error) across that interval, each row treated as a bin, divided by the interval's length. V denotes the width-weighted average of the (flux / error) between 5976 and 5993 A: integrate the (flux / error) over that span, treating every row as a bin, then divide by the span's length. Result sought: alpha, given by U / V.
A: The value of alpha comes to 0.976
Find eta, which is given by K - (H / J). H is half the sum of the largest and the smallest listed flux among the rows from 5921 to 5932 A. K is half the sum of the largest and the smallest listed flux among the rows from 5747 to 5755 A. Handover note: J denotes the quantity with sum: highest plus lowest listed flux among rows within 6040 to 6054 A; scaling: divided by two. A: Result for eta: 6.75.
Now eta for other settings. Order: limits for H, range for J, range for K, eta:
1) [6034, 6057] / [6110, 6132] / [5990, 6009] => 6.62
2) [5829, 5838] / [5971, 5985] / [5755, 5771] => 7.01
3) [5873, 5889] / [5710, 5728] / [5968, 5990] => 6.89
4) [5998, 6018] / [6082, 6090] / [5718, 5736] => 7.50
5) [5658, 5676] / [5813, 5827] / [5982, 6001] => 6.73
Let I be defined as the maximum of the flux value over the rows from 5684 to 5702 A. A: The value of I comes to 8.45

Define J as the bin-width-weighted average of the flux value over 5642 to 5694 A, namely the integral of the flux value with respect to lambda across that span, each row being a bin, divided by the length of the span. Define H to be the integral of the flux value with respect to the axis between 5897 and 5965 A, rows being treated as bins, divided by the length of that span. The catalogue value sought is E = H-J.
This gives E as 0.04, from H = 7.80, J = 7.76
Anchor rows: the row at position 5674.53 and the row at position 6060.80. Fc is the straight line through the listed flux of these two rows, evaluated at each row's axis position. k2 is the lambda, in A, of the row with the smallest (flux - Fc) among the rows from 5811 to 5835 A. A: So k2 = 5820.09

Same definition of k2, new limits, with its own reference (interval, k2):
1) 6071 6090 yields 6080.37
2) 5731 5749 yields 5740.24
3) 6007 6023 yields 6016.31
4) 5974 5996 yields 5985.91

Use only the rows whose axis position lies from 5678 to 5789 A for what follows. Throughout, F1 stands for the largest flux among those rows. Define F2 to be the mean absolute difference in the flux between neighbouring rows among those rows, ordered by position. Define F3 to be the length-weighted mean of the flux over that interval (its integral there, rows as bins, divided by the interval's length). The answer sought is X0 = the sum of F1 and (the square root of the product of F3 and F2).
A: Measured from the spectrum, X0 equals 11.2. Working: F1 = 9.12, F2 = 0.57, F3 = 7.91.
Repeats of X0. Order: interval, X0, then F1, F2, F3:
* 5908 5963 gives 10.2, 8.51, 0.38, 7.90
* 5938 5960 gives 9.8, 8.38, 0.25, 7.92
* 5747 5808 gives 10.5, 8.76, 0.40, 7.87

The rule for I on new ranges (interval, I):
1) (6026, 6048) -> 8.57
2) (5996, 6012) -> 7.78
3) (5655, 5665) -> 7.98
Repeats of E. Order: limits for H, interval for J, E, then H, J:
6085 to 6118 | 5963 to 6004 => 0.19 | 8.07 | 7.88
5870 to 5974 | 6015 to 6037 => -0.30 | 7.60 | 7.90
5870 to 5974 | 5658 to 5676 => -0.13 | 7.60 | 7.73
